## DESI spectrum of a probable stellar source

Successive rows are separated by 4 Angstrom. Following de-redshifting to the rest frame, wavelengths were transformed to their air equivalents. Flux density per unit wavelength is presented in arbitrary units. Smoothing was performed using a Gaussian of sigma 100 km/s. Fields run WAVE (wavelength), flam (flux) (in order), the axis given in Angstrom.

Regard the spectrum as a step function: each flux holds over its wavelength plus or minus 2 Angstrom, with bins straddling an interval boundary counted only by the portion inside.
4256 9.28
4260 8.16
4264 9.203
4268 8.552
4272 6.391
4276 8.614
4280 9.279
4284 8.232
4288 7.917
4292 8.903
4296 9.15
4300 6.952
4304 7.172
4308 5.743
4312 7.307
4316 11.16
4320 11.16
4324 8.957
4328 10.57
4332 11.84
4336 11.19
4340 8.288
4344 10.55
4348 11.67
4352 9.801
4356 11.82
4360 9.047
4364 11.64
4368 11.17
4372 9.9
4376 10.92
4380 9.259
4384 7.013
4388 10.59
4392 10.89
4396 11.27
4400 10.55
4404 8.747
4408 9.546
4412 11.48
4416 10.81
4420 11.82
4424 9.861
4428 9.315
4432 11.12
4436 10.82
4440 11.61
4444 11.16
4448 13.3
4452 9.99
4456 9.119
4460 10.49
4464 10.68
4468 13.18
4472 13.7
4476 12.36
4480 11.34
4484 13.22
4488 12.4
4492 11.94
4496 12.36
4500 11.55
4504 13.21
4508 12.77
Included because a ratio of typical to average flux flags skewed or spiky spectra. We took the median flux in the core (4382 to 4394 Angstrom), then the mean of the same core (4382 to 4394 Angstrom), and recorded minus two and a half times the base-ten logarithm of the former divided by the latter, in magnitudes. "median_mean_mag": -0.12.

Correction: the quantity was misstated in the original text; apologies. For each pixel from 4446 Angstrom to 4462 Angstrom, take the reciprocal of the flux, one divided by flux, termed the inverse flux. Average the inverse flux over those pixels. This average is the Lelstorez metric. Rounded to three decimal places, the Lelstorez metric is 0.095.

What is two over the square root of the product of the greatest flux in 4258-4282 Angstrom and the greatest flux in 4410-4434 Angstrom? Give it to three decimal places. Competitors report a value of 0.191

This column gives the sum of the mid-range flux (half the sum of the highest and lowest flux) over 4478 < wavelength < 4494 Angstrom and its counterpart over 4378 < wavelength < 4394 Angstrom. 21.2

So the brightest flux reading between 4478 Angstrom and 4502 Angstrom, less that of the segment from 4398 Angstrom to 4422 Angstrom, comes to 1.4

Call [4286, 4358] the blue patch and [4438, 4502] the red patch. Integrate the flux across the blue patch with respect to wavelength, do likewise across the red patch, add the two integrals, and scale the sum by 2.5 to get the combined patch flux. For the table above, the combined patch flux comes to 3585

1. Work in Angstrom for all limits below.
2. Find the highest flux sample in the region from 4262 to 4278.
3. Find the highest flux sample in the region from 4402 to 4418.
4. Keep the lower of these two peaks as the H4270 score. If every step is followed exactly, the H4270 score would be 9.2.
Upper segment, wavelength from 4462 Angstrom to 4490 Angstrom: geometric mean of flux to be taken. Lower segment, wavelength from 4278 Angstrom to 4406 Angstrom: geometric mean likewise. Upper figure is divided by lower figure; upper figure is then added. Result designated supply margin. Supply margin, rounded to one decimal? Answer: 13.7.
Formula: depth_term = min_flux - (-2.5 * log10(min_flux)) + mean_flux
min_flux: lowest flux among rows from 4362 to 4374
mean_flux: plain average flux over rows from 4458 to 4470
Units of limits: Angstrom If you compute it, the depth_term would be 23.8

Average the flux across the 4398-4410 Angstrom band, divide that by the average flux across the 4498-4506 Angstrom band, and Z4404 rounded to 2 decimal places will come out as 0.78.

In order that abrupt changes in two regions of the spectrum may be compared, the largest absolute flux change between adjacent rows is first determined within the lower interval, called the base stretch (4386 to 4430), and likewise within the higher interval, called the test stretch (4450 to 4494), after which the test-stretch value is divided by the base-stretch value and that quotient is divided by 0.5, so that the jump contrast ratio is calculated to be 2.6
